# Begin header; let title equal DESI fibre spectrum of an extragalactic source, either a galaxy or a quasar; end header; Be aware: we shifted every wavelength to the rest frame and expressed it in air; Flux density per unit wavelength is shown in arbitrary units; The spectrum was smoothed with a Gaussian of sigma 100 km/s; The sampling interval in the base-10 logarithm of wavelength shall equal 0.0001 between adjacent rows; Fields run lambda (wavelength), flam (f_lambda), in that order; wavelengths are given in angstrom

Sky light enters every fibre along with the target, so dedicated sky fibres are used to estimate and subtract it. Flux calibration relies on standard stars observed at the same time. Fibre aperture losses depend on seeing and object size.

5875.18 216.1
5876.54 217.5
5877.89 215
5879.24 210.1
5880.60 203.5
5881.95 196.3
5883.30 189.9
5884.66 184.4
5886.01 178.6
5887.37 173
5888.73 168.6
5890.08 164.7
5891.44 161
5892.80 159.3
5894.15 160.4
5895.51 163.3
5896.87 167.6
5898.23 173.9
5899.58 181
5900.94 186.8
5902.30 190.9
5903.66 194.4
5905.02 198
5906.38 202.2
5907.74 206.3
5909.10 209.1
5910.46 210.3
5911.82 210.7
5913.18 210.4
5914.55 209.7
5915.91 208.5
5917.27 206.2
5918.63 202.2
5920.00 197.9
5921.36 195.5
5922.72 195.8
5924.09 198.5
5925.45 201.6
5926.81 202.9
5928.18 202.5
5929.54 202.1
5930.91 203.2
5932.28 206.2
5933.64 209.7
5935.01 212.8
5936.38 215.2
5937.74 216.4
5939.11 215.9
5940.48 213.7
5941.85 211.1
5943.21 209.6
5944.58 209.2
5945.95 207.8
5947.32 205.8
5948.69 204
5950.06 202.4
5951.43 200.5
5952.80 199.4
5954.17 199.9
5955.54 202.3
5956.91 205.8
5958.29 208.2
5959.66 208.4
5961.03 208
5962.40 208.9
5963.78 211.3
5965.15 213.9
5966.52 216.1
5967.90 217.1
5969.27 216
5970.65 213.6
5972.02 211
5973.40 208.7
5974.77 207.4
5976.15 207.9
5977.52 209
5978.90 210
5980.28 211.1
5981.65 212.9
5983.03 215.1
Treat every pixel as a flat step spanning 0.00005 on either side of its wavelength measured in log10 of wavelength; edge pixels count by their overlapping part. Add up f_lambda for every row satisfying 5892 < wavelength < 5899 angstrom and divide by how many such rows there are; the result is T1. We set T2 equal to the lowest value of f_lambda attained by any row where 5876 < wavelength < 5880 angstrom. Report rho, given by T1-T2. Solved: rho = -45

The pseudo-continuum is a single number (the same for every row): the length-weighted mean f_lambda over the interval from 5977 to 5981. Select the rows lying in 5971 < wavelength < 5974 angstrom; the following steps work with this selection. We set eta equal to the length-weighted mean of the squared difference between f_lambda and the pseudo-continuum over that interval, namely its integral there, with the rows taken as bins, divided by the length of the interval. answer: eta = 3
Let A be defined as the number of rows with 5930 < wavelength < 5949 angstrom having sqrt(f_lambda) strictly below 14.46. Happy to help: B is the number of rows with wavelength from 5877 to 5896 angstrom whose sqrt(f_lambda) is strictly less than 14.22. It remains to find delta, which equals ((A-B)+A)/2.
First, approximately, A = 5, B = 11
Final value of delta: -0.5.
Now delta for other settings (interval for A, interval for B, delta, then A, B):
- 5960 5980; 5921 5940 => 3.5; 6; 5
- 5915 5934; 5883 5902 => 6.0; 13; 14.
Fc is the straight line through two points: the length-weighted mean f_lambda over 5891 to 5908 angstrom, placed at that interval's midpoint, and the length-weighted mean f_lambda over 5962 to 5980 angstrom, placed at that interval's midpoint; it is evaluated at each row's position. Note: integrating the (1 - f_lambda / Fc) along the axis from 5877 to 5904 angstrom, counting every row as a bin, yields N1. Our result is -0.8 angstrom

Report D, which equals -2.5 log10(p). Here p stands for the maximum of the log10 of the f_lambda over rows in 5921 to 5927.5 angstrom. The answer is -0.908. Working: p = 2.31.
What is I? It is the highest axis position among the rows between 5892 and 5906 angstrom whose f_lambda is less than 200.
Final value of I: 5905.02 angstrom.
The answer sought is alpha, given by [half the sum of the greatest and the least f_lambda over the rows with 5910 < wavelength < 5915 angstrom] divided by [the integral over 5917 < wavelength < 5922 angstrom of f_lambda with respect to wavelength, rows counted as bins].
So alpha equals 0.21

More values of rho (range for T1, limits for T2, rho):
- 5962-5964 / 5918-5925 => 15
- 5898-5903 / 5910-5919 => -19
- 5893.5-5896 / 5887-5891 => -3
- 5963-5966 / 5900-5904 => 26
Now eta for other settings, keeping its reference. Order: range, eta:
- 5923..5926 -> 119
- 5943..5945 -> 1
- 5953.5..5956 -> 85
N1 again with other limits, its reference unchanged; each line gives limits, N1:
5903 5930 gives -2.3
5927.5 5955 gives -1.2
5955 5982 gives 0.0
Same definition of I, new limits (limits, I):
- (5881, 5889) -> 5888.73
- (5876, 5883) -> 5881.95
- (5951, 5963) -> 5954.17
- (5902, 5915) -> 5905.02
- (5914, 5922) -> 5921.36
